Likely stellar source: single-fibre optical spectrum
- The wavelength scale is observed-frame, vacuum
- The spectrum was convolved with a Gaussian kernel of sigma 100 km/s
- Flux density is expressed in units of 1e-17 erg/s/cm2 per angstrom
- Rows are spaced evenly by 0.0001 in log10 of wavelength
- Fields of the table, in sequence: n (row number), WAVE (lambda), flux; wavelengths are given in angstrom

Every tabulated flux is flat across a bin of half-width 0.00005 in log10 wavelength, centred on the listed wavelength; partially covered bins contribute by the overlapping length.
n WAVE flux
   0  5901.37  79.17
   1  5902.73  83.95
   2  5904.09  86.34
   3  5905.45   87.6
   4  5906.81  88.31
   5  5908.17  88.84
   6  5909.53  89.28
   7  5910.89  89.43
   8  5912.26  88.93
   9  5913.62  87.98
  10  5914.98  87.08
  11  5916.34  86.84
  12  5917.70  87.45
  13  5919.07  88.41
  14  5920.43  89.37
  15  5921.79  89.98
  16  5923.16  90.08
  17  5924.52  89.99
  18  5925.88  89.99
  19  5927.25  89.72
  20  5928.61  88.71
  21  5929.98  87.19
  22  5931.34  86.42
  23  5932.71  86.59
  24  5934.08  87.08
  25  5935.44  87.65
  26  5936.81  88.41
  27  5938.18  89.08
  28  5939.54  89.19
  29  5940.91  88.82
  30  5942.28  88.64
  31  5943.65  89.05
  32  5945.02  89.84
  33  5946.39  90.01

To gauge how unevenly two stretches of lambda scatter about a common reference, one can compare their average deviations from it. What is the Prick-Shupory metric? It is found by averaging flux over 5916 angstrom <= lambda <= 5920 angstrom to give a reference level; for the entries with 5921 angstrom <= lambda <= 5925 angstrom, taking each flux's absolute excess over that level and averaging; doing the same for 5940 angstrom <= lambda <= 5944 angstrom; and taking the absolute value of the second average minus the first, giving 1.2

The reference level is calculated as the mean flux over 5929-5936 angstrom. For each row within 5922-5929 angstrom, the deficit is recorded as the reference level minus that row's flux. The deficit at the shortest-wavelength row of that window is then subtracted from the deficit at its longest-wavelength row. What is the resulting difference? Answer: 1.4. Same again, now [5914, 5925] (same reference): -2.9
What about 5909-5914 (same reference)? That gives 1.3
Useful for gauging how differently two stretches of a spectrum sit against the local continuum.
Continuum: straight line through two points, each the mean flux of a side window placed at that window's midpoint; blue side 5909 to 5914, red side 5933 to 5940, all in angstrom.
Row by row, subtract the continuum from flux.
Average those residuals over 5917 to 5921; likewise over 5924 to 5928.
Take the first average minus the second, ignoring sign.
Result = 1.7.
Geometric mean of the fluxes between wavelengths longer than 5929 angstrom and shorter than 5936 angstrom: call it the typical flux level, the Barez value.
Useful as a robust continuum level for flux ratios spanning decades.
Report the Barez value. 87.0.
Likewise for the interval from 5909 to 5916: 88.5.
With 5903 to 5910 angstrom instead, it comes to 88.1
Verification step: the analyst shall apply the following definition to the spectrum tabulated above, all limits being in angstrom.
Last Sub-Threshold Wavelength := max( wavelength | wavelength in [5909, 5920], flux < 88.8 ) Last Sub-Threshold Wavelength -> 5919.07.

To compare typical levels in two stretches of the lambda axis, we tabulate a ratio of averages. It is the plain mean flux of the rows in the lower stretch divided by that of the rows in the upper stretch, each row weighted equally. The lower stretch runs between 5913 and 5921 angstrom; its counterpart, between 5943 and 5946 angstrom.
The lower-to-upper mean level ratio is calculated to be 0.98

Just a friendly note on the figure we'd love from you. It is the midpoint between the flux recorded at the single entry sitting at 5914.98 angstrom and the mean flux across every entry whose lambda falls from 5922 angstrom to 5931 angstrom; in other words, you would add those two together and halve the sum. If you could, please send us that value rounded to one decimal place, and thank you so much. 88.2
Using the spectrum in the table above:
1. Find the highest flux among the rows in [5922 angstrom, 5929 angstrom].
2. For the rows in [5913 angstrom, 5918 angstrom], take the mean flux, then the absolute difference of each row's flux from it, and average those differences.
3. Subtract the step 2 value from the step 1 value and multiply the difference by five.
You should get 449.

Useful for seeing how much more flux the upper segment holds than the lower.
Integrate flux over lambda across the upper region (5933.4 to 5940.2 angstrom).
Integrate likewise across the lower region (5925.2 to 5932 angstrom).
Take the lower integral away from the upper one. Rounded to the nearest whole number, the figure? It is 0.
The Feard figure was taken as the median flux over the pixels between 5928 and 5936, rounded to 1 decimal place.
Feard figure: 87.1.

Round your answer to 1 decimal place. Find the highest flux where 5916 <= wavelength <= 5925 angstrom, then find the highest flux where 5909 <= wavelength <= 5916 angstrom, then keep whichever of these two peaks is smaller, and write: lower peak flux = 89.4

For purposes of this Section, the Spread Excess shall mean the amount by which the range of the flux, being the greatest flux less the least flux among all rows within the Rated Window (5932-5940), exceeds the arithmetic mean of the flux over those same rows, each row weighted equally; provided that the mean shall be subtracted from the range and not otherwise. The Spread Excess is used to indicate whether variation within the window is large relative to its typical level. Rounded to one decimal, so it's -85.4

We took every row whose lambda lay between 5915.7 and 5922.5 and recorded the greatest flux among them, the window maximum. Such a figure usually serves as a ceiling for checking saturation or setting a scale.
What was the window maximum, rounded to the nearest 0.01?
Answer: 89.98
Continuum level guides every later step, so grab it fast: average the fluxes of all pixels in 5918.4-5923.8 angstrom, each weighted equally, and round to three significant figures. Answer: 89.5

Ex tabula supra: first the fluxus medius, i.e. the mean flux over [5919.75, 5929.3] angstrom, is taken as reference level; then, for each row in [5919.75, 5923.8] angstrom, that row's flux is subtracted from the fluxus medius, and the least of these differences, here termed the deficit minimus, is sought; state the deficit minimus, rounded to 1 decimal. -0.4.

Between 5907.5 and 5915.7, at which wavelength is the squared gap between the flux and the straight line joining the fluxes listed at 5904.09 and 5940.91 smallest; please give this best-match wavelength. 5914.98 angstrom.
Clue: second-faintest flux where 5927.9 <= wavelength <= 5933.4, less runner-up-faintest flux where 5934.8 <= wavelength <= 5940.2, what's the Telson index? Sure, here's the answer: -1.8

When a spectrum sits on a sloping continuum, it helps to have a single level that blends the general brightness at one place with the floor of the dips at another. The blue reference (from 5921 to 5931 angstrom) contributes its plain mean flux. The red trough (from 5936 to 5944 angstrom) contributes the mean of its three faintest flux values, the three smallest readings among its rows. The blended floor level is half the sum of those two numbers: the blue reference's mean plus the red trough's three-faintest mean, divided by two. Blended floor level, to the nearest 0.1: 89.0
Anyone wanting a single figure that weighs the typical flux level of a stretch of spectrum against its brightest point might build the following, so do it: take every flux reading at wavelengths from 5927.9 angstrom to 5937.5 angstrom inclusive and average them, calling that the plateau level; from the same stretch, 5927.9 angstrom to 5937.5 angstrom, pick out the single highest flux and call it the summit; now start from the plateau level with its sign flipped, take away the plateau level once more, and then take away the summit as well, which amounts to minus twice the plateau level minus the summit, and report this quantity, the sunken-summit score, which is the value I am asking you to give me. -264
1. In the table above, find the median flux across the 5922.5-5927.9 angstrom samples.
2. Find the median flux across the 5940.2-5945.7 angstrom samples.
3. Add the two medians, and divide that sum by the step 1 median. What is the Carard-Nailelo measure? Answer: 1.988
